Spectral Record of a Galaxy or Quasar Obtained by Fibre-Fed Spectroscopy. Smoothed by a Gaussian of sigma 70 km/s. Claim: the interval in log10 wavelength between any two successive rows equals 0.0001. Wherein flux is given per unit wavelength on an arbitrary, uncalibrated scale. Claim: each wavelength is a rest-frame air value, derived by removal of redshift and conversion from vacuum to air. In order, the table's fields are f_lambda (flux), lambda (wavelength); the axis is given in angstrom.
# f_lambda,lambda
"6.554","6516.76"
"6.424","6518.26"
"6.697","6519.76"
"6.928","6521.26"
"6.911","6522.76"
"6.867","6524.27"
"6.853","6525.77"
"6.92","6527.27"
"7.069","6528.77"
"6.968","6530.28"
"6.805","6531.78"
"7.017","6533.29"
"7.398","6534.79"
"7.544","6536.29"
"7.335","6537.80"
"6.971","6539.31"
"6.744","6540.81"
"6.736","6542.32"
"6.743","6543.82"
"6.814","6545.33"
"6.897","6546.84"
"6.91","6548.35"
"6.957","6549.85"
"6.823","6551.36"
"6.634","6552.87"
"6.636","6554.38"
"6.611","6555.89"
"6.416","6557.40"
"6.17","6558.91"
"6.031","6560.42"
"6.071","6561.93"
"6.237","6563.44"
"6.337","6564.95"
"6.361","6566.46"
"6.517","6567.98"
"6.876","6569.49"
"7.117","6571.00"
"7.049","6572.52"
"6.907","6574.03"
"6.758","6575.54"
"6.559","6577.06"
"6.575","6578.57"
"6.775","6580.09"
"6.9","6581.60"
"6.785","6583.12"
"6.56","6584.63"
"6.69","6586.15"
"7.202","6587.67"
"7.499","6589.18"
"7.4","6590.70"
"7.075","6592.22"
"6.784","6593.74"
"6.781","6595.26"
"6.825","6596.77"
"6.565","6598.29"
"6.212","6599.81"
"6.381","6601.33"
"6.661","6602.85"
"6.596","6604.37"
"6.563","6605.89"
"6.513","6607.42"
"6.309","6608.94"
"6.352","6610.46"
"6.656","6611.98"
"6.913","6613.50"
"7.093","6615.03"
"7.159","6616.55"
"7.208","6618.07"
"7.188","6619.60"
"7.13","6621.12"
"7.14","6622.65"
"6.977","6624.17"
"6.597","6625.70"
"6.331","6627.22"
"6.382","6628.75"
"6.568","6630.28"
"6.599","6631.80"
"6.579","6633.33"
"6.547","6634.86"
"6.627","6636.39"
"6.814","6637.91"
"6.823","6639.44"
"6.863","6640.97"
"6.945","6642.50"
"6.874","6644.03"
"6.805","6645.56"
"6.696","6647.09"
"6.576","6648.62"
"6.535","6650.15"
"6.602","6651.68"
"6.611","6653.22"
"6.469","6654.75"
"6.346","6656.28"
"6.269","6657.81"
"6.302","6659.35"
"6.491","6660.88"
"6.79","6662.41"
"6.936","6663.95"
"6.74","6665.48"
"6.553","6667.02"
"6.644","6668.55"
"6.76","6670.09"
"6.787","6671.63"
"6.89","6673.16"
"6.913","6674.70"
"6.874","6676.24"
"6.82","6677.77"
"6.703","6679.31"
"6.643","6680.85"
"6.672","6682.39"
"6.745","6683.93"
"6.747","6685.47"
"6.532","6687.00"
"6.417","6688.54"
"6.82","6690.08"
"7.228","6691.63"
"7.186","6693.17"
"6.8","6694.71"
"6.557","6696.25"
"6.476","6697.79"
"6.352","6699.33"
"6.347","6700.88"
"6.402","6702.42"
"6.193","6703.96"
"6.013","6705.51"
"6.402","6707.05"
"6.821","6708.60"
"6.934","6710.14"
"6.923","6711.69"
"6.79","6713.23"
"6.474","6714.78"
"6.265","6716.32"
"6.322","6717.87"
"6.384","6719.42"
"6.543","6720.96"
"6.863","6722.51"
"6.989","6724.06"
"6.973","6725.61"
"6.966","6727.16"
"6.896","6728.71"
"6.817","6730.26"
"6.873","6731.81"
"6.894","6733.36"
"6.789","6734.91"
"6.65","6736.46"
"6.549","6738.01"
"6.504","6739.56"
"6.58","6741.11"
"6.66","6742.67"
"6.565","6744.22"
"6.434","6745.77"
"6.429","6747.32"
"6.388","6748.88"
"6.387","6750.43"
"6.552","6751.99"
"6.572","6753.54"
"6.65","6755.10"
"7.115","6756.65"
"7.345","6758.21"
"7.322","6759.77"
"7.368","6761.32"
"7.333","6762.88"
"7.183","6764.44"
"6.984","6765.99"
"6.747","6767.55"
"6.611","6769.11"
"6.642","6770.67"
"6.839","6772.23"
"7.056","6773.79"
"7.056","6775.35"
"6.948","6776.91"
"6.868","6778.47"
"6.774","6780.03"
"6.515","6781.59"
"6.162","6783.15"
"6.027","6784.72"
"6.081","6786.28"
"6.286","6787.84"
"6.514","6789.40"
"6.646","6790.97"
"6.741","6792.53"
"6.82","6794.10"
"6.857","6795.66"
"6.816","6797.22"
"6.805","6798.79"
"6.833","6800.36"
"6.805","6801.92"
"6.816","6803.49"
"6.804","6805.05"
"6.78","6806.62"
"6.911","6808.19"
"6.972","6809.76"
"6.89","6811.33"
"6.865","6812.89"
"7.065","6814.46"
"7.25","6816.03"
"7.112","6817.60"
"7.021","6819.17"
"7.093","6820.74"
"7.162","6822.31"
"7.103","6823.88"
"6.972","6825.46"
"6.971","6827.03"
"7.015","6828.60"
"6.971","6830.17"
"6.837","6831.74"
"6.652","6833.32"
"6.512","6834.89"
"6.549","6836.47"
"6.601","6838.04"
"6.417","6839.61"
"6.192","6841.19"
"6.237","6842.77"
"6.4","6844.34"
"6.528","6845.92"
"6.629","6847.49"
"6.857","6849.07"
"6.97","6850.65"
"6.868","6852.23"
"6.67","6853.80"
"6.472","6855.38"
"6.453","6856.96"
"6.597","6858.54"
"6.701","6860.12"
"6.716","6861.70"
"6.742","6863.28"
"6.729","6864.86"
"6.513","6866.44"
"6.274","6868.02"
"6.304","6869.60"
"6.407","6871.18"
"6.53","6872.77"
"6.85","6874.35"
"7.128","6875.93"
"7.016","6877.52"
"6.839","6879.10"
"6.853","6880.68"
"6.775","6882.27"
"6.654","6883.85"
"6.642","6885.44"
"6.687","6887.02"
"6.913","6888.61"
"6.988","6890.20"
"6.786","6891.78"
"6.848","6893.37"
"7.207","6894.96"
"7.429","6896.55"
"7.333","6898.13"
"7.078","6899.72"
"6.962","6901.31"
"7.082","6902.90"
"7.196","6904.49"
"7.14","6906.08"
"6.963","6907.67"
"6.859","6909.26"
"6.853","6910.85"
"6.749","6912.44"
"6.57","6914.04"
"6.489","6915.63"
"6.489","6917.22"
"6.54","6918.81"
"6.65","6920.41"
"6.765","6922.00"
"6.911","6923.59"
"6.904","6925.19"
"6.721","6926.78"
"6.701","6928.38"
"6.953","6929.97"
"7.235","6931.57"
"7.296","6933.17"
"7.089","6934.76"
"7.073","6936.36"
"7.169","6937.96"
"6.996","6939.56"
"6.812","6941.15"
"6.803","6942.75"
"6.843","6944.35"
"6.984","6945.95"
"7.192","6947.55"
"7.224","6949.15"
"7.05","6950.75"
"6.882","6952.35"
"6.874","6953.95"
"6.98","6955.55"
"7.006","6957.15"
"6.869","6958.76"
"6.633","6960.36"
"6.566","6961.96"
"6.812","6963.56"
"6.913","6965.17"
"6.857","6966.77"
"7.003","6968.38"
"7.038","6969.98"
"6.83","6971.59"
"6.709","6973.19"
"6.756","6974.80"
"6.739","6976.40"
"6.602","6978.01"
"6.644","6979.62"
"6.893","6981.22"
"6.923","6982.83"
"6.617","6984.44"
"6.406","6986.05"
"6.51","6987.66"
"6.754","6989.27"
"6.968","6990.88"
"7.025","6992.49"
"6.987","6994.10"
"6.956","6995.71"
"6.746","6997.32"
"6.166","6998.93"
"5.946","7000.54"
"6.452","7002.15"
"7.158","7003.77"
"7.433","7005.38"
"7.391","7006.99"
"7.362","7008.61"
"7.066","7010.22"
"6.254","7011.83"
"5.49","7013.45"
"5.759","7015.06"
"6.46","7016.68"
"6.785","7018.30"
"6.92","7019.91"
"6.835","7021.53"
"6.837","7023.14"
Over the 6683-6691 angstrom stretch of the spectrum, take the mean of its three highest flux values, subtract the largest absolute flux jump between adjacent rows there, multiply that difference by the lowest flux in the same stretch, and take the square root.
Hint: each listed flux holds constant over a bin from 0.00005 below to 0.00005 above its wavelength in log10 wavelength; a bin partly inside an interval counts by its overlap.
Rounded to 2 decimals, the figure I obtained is 6.39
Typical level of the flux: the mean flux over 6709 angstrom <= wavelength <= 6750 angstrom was 6.671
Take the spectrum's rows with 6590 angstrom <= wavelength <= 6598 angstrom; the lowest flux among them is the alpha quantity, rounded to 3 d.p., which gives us 6.781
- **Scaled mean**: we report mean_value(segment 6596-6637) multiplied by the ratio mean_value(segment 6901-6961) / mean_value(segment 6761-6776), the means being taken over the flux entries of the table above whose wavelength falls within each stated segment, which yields 6.6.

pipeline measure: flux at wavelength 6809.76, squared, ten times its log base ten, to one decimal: 16.9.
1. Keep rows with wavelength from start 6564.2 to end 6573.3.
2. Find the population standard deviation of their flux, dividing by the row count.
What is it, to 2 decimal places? 0.32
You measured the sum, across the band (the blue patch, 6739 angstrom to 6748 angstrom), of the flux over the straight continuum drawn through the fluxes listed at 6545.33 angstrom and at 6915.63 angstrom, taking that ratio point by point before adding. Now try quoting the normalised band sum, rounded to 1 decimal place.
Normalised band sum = 5.9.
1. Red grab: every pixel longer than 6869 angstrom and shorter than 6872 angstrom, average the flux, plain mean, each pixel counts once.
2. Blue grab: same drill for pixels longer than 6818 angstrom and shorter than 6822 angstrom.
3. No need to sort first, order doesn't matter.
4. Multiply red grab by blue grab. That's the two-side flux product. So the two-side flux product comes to 44.9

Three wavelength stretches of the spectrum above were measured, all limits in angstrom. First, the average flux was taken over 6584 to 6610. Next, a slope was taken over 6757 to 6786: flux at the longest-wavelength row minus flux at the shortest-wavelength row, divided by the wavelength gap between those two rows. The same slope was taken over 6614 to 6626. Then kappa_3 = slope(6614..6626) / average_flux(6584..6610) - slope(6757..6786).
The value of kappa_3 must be 0.043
